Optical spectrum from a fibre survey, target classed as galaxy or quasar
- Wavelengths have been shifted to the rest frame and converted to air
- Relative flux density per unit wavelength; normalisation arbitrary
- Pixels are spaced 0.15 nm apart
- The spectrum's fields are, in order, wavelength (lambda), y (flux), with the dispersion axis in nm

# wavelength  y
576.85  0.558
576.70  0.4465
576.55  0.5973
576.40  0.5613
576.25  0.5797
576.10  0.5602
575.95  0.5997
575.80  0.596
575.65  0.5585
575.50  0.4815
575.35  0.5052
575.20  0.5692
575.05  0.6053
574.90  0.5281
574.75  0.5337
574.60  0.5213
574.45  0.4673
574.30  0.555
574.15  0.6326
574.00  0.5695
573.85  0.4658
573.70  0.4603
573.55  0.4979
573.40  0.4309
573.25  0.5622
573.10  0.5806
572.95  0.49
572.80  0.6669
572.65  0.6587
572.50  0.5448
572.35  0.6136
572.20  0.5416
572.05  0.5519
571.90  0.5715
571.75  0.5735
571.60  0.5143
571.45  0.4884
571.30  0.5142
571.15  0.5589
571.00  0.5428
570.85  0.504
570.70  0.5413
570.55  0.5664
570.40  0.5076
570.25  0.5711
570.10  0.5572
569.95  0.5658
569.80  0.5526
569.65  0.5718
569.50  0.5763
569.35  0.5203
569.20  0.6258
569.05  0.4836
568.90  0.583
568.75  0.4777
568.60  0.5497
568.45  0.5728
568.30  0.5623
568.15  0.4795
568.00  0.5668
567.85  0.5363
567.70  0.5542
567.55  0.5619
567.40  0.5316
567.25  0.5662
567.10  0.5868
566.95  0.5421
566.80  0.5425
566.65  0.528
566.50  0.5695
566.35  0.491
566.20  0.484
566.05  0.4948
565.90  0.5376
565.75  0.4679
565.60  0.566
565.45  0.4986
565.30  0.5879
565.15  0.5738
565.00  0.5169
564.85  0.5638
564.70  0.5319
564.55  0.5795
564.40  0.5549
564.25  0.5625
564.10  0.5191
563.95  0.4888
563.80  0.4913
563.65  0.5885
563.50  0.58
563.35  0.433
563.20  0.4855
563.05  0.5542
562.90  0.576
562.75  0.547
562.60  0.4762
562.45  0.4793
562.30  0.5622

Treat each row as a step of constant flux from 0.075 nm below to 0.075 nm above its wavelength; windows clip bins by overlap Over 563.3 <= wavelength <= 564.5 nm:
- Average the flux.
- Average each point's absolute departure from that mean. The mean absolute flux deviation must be 0.044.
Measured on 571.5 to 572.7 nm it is 0.033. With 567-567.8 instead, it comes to 0.014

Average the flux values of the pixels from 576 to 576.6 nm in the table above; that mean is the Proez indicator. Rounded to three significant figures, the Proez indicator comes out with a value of 0.575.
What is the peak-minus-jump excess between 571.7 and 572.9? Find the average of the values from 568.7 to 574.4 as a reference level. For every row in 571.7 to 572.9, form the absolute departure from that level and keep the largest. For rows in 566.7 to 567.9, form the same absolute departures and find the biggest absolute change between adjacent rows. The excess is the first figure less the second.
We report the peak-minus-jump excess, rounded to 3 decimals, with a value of 0.085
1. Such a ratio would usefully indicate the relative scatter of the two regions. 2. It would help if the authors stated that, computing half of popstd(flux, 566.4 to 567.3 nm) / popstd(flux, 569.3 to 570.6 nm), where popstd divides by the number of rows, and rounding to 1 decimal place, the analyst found 0.4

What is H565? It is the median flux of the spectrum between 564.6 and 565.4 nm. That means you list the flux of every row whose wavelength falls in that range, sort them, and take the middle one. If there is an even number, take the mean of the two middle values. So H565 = 0.56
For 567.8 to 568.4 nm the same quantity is 0.55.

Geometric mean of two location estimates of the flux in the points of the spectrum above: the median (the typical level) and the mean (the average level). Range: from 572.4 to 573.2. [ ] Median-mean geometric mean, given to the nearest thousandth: 0.584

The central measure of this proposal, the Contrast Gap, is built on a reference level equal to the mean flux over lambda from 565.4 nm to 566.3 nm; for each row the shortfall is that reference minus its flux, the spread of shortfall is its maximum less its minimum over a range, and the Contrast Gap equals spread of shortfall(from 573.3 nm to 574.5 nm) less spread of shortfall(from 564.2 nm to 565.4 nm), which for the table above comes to 0.13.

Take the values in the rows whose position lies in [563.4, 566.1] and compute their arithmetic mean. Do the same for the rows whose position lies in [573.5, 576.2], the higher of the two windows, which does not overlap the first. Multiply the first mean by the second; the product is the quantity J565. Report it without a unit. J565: 0.291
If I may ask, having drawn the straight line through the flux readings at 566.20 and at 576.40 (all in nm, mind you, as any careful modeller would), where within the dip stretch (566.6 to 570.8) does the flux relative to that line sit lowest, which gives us 568.75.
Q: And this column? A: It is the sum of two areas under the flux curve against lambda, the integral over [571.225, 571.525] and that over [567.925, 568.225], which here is 0.307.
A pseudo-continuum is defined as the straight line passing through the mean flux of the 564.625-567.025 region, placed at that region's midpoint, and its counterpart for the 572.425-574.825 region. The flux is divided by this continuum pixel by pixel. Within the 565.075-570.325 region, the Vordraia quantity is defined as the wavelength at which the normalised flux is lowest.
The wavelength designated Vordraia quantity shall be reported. 565.75 nm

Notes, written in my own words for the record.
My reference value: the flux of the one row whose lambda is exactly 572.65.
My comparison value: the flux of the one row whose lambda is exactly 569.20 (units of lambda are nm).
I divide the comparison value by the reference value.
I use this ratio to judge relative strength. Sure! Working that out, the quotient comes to 1.0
